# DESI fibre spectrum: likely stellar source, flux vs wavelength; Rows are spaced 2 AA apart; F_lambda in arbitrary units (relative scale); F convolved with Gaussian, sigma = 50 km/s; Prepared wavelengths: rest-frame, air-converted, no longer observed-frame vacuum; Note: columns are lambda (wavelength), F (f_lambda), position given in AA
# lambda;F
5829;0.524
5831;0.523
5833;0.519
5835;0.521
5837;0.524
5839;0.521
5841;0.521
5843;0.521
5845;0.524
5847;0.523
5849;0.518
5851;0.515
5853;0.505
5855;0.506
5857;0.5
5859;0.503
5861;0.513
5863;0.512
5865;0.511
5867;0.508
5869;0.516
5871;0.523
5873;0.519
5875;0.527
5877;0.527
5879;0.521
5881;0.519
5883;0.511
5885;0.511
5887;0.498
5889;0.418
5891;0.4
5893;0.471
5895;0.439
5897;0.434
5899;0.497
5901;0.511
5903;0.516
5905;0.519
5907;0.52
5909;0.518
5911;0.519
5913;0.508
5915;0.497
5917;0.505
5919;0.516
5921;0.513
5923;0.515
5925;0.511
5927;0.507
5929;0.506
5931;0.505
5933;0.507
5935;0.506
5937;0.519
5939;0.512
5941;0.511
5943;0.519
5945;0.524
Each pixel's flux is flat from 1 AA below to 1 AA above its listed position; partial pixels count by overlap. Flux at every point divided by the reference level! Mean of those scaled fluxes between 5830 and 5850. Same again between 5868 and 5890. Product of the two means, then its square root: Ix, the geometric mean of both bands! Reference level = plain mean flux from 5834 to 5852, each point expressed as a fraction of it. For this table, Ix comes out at 0.988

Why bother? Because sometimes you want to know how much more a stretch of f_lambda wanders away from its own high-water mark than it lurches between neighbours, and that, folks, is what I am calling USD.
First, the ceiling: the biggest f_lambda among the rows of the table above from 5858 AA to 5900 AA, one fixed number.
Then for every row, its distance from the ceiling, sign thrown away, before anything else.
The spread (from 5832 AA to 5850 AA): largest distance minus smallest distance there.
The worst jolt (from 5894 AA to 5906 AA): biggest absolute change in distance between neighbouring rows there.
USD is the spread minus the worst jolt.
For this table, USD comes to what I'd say -0.06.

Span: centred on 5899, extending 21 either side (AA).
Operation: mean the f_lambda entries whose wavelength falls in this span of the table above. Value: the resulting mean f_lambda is 0.493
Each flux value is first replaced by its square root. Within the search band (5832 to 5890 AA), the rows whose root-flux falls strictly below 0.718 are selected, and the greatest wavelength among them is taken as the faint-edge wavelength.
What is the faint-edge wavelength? 5889 AA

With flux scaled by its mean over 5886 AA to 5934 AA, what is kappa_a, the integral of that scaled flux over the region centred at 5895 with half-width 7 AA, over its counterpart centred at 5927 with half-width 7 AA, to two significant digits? 0.89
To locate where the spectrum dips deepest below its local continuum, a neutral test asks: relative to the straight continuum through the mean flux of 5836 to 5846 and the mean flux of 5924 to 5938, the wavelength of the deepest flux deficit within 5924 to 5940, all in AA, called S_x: 5931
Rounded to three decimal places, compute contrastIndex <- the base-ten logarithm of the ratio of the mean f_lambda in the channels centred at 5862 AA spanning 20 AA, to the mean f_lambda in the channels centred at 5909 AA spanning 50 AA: 0.013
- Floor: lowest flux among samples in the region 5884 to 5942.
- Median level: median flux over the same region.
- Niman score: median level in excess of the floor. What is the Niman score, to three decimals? 0.108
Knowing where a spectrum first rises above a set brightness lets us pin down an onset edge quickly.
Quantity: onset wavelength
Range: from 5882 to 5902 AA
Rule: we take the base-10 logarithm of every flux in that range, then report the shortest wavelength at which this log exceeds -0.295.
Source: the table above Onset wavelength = 5883 AA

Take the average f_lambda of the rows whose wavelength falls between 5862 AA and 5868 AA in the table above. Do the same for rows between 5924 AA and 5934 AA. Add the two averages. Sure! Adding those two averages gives 1.02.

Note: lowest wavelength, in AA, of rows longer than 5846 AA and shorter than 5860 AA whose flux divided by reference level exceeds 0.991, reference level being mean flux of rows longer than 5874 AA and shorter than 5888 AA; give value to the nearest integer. 5847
